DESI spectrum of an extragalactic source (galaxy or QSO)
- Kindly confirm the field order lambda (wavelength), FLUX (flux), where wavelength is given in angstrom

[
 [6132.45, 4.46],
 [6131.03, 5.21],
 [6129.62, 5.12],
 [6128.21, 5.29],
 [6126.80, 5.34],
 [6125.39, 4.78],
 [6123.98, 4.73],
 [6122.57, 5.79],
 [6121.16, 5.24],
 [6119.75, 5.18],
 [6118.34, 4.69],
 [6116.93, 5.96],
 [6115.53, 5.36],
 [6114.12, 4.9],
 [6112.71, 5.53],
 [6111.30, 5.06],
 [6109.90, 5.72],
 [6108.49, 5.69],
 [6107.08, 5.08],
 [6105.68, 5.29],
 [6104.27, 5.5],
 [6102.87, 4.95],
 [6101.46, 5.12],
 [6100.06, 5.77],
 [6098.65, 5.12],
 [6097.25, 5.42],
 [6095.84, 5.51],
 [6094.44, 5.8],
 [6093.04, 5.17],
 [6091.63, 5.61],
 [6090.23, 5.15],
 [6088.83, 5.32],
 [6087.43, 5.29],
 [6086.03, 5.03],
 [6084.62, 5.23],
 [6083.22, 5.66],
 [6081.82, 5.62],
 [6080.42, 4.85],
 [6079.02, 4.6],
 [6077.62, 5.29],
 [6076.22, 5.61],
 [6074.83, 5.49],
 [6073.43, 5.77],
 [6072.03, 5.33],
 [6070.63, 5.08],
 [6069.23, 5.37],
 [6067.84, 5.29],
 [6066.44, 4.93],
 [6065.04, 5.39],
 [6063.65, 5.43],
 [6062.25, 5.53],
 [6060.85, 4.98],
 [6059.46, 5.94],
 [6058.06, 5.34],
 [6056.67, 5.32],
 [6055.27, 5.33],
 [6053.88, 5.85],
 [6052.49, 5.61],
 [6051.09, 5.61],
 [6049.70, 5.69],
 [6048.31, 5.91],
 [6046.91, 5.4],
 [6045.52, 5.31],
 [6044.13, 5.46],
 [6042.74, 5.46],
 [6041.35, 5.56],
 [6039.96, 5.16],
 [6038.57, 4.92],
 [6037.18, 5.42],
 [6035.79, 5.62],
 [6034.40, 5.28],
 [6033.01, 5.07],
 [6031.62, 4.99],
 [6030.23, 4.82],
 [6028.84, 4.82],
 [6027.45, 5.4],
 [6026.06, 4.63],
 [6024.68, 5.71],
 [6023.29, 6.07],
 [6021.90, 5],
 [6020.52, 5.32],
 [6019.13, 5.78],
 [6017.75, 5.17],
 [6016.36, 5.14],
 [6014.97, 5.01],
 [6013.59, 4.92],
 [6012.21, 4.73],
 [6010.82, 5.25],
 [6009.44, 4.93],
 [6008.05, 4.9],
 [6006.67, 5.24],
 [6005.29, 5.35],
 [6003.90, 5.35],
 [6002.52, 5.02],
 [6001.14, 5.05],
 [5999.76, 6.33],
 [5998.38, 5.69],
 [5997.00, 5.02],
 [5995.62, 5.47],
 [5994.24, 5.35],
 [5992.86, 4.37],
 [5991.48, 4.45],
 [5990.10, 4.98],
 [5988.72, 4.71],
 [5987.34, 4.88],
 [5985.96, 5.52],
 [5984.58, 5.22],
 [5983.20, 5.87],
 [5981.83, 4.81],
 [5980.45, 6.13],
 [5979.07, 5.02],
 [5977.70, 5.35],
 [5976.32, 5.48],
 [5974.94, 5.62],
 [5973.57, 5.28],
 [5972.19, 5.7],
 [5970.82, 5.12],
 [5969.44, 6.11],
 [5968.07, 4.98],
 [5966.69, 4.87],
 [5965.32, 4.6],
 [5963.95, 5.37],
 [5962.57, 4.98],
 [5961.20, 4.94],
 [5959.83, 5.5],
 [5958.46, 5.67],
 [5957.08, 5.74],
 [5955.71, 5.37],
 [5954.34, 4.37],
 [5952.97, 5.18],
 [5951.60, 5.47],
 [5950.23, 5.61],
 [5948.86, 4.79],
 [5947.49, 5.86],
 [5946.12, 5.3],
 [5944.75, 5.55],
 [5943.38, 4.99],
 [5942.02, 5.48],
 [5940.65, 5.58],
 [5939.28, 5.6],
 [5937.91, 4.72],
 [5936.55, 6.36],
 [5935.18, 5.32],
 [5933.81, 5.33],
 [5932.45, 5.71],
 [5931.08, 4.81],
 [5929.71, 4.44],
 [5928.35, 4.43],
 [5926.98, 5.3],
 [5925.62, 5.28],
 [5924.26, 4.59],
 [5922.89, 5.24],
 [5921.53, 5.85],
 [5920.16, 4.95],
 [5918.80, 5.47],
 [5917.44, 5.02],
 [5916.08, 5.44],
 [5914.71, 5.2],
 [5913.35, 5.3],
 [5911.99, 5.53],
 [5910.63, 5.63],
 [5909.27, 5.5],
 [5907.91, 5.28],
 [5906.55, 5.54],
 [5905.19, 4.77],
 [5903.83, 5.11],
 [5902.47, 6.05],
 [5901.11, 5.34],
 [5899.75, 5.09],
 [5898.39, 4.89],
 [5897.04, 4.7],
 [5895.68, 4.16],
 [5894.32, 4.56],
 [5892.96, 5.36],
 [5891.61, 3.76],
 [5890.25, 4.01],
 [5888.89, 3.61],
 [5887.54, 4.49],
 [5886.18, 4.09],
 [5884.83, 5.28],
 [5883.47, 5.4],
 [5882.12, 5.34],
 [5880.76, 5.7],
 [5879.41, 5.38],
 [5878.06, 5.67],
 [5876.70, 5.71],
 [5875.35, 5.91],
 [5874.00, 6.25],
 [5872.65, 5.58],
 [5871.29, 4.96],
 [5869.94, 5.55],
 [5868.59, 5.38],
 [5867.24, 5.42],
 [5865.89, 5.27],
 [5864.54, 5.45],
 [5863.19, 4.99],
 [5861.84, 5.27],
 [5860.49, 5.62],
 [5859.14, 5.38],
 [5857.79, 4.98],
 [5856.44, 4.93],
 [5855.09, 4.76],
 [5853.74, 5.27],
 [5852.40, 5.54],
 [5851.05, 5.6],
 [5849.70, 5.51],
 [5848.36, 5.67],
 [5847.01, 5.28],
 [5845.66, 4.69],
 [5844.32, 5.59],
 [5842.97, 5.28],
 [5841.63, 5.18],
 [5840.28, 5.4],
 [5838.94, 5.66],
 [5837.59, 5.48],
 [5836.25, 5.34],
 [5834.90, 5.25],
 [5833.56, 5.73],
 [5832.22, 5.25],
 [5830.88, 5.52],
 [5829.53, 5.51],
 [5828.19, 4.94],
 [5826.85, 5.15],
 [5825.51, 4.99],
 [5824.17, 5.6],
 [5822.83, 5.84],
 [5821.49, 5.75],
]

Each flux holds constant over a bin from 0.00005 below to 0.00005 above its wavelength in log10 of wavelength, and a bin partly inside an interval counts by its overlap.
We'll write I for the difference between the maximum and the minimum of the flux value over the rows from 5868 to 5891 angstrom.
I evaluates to 2.64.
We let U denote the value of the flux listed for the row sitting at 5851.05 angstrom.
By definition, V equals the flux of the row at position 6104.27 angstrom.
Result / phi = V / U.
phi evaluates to 0.98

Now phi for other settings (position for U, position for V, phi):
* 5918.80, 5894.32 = 0.83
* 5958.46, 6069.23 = 0.95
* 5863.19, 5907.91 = 1.06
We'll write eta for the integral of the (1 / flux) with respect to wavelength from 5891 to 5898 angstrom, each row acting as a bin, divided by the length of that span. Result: 0.224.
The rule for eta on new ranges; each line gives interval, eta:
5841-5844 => 0.190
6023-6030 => 0.192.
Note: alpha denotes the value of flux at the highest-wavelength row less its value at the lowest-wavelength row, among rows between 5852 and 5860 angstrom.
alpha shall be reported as -0.2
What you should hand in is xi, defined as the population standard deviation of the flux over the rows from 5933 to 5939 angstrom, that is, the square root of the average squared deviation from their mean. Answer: 0.59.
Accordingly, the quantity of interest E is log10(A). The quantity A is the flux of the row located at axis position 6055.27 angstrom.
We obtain 0.73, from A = 5.33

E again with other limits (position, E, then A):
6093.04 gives 0.71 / 5.17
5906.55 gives 0.74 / 5.54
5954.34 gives 0.64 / 4.37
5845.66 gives 0.67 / 4.69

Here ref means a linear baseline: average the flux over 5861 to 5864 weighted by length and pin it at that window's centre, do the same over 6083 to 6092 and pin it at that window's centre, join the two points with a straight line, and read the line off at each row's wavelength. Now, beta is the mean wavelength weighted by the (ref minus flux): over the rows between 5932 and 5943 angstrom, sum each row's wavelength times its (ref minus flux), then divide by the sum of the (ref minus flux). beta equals 5936.9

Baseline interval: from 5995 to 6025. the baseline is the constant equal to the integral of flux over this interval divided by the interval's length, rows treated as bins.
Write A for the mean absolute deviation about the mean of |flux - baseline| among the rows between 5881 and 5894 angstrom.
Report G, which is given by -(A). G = -0.610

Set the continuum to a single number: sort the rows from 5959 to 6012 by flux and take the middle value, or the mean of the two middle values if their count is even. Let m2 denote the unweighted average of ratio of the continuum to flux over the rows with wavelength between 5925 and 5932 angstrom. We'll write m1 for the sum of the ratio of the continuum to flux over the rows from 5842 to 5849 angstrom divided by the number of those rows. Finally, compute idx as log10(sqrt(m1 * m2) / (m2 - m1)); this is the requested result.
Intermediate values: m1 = 0.99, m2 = 1.08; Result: 1.0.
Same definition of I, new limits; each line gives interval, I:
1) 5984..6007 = 1.96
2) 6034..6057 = 0.99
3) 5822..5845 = 0.90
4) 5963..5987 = 1.53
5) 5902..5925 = 1.46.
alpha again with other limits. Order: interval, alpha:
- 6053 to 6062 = -0.9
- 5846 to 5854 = 0.0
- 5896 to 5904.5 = 0.4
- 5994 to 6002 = -0.3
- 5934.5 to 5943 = 0.2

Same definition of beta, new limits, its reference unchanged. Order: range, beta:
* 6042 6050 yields 6047.4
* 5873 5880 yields 5875.8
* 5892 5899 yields 5896.2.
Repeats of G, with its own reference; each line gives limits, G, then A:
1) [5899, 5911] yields -0.174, 0.174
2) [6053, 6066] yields -0.181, 0.181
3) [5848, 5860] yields -0.114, 0.114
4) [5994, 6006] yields -0.193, 0.193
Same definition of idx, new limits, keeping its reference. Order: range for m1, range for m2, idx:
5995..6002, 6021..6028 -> 1.5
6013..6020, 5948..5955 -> 1.5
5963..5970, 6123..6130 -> 1.7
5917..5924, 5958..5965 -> 2.7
